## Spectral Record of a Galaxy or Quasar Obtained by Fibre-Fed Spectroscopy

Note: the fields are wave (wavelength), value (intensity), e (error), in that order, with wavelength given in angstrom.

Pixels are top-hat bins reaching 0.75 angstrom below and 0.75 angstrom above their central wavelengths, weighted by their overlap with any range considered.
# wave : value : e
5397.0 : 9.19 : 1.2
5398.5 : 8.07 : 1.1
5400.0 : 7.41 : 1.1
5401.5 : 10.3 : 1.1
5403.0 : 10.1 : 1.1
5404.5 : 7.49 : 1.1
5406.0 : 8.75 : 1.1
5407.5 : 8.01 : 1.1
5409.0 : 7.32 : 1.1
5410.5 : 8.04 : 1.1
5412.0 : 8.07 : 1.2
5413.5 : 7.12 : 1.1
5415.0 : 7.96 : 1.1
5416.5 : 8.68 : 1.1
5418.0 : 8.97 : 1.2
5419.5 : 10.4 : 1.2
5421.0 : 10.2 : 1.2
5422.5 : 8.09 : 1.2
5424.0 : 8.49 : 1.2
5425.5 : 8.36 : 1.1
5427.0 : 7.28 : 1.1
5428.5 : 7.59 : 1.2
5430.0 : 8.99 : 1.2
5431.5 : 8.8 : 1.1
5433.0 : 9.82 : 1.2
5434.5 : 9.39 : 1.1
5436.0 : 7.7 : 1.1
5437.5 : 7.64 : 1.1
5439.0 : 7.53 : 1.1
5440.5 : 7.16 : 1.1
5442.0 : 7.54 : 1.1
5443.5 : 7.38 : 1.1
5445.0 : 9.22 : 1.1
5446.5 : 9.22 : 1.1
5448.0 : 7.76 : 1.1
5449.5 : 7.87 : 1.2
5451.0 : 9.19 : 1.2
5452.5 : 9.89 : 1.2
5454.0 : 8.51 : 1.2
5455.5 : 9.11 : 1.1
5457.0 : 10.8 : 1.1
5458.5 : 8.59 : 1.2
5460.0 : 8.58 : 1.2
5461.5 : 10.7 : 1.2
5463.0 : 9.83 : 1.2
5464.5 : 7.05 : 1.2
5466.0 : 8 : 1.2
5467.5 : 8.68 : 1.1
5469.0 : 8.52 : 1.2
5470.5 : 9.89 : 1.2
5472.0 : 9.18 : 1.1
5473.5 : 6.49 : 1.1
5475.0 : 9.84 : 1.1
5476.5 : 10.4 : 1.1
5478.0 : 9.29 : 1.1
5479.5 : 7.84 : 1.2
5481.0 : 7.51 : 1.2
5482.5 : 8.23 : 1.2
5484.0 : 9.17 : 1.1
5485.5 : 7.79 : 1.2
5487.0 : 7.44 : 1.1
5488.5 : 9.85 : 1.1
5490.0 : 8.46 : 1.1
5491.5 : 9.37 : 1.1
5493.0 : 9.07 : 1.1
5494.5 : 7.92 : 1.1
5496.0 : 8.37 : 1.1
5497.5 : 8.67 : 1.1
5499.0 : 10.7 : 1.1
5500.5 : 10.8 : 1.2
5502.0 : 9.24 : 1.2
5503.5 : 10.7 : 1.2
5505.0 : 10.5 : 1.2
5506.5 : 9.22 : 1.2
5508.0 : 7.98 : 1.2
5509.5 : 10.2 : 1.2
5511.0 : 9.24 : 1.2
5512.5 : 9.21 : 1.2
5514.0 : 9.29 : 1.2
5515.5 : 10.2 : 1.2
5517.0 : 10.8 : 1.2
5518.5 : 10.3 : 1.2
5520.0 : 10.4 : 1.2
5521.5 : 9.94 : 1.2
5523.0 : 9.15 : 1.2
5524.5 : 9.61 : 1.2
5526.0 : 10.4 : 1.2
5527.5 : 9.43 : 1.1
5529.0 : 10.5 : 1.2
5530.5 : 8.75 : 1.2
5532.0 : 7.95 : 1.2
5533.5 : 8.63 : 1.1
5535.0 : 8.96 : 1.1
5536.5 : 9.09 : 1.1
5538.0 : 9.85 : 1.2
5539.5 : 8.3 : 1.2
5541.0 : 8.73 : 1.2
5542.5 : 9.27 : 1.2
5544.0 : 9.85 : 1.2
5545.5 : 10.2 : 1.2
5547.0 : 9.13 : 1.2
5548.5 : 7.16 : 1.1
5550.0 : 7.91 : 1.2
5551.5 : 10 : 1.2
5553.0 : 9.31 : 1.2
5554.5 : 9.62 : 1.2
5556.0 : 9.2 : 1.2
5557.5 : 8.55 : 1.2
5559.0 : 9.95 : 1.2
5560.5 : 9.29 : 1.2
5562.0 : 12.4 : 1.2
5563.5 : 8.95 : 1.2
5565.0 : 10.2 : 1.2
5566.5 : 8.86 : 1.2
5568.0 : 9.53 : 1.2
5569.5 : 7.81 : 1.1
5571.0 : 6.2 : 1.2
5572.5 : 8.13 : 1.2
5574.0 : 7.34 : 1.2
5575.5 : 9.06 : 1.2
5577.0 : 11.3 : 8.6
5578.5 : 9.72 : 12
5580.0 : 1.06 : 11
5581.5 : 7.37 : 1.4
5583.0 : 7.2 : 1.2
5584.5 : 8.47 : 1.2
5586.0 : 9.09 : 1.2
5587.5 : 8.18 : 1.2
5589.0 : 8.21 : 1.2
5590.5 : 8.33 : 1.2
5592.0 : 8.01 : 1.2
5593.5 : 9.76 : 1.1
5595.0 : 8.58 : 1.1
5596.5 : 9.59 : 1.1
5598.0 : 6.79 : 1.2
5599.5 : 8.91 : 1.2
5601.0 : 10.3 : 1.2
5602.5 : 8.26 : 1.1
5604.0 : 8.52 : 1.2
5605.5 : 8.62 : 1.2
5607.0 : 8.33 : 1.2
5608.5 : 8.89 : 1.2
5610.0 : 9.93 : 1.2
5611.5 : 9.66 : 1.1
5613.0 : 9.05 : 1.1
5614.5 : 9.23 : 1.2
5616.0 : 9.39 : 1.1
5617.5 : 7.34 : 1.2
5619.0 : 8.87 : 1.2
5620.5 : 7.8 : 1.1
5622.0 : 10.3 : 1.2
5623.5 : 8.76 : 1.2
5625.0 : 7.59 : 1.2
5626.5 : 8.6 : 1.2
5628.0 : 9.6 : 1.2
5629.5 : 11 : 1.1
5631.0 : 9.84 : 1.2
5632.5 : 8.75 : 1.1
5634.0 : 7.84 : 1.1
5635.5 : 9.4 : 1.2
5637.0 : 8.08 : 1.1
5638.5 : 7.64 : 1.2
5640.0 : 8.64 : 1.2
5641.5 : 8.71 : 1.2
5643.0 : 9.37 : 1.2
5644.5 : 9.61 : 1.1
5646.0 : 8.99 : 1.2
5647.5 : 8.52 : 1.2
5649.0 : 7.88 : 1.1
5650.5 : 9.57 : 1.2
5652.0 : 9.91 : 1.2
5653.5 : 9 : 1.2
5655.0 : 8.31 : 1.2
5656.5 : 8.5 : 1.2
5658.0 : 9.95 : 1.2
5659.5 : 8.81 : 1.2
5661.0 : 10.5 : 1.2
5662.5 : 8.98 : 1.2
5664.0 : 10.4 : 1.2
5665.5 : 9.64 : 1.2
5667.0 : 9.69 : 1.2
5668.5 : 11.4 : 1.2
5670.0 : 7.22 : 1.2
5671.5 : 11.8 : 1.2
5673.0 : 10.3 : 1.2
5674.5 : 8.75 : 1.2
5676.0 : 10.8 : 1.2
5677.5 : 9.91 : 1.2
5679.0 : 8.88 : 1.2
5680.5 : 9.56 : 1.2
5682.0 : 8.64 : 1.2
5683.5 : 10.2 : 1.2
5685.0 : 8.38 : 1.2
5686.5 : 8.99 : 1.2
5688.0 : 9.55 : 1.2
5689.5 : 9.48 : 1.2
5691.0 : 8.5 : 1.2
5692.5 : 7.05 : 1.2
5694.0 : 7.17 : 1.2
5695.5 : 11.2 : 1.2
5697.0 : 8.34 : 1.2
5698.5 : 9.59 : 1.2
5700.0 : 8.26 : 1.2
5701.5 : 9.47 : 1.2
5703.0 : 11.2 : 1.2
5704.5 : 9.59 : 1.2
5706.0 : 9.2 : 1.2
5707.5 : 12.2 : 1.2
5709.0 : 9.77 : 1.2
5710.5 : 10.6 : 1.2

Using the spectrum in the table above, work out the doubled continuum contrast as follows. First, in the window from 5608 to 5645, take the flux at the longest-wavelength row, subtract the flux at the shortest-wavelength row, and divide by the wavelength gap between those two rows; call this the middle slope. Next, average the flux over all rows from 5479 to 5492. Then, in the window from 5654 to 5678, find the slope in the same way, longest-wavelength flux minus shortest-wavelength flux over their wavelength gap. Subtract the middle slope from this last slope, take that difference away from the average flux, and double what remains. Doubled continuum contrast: 16.7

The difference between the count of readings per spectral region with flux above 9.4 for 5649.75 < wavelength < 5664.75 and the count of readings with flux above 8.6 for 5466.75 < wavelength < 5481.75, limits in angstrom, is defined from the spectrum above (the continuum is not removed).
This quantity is -1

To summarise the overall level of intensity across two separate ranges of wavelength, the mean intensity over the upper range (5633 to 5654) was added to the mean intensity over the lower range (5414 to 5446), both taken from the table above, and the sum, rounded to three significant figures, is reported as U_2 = 17.2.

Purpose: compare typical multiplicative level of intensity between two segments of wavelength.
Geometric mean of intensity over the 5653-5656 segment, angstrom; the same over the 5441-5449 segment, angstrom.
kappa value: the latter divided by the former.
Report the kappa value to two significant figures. 0.95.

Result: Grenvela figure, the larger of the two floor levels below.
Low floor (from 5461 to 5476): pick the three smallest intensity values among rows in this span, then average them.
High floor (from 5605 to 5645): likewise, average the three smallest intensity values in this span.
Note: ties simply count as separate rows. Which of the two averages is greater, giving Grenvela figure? 7.5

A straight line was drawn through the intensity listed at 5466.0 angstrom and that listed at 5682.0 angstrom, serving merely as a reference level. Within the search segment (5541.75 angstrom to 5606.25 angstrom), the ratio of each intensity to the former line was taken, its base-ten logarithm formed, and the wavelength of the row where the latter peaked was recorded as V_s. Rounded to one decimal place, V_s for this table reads 5562.0 angstrom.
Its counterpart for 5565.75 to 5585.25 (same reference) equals 5577.0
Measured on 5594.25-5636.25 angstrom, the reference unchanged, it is 5629.5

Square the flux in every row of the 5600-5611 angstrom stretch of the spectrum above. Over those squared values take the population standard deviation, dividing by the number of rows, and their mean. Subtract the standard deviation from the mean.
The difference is 67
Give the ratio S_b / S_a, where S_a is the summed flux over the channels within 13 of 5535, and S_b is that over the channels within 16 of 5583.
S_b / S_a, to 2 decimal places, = 1.08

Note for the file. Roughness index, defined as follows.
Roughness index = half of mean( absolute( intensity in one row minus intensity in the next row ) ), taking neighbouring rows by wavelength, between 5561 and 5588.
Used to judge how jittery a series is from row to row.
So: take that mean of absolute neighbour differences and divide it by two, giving 1.07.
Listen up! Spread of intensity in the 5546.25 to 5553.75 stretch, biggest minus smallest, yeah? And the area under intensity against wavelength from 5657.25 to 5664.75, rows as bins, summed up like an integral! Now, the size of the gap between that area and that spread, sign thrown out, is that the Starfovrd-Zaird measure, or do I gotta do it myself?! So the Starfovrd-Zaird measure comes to 70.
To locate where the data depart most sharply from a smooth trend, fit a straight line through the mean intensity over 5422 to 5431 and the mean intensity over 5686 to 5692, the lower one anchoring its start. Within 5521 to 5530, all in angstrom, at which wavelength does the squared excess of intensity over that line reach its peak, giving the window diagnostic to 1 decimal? 5529.0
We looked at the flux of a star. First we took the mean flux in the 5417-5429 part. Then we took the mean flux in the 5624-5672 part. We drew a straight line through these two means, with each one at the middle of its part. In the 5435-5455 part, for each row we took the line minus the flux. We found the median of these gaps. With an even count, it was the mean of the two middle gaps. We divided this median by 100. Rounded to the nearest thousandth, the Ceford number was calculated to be 0.010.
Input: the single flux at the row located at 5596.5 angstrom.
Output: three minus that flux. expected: -6.6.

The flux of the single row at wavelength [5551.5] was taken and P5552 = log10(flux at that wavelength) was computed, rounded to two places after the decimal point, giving 1.00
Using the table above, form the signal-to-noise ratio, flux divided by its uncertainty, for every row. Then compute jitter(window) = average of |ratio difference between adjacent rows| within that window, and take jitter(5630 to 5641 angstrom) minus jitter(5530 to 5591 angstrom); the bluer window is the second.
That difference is -0.39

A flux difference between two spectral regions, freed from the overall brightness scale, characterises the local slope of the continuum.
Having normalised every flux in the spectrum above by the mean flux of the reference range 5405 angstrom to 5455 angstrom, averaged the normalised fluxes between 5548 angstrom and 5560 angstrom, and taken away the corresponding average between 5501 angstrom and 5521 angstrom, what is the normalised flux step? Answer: -0.10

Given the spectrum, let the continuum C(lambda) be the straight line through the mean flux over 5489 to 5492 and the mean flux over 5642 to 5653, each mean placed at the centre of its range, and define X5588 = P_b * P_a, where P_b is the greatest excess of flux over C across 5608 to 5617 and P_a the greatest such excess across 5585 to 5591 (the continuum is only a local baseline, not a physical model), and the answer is 0.04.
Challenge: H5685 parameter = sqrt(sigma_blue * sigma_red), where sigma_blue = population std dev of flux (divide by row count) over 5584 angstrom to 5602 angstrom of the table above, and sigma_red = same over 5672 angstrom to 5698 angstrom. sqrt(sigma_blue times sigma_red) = 0.99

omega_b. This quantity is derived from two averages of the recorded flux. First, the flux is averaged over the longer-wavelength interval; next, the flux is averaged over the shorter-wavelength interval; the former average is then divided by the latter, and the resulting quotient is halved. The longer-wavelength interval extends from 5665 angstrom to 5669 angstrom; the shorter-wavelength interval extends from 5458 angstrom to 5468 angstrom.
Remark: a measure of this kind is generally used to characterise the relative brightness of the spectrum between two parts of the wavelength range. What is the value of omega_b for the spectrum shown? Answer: 0.58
